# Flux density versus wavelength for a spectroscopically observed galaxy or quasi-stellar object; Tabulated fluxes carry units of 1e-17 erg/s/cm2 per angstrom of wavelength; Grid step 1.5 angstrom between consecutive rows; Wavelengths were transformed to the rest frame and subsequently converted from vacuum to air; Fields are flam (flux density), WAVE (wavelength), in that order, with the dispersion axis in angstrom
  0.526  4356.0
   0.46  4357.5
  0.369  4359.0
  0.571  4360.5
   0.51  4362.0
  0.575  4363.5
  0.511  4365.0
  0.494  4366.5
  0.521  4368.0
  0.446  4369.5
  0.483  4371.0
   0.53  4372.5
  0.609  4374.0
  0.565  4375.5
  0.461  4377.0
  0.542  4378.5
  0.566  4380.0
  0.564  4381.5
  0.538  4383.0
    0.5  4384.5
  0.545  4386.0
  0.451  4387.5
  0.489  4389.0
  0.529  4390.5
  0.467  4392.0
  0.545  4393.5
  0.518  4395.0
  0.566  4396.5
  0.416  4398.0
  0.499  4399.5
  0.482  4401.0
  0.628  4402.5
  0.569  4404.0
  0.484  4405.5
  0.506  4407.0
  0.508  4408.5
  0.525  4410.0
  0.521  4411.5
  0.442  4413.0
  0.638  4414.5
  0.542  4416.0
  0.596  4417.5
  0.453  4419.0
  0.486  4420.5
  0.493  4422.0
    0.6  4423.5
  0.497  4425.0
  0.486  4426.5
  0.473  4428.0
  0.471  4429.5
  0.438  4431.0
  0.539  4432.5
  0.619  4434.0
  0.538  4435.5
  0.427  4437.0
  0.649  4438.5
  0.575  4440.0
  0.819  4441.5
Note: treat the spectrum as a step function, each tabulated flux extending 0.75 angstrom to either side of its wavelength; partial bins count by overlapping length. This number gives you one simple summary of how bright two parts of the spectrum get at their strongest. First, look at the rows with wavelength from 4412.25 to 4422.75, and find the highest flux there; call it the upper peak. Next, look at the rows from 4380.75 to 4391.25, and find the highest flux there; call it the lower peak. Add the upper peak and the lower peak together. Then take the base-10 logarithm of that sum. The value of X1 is 0.0799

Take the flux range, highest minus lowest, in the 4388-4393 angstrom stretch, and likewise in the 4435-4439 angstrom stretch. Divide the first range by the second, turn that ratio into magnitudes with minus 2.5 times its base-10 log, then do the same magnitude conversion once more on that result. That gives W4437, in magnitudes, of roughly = -0.4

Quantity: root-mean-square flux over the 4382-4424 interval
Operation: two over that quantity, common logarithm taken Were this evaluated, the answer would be 0.583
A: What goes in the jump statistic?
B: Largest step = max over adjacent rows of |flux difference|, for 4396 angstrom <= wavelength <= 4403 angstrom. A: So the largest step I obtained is 0.15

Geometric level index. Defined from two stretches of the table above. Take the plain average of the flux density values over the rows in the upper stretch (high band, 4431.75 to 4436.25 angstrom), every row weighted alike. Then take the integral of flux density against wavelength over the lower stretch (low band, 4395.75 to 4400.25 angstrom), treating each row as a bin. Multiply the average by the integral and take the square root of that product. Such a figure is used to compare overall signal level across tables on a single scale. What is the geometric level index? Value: 1.121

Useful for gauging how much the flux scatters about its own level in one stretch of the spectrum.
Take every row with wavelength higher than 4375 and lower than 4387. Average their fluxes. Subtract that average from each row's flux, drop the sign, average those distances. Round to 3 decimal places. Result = 0.027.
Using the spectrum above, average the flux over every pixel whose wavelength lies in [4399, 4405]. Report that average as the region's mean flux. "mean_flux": 0.544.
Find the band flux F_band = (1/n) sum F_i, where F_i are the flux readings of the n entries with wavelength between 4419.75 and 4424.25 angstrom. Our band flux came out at 0.53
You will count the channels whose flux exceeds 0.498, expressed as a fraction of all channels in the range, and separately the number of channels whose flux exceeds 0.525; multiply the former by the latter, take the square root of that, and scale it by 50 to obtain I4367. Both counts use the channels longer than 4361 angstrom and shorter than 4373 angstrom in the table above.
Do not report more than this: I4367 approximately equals 56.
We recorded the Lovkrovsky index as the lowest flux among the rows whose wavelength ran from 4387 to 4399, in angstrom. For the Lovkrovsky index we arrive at 0.416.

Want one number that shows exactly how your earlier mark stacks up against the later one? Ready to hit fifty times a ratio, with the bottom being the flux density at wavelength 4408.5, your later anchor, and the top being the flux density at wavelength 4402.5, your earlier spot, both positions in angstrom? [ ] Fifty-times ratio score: 62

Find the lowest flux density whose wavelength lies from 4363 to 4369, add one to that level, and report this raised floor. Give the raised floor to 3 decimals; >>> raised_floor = 1.494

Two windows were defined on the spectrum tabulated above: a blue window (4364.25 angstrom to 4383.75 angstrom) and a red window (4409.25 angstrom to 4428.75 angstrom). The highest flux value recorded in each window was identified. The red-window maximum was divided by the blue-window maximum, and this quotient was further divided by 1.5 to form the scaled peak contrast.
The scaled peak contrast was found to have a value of 0.70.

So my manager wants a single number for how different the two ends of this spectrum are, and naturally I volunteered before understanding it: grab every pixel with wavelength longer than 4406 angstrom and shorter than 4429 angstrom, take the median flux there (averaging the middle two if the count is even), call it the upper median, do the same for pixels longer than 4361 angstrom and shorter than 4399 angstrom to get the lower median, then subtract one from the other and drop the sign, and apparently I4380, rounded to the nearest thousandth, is 0.015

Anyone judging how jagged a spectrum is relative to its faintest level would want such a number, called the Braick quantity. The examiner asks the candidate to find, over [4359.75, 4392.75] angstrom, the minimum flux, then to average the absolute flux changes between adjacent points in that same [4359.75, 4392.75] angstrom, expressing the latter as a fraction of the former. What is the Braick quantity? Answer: 0.114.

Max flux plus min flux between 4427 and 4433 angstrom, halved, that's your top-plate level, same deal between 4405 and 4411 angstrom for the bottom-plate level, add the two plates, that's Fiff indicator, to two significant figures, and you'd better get 0.99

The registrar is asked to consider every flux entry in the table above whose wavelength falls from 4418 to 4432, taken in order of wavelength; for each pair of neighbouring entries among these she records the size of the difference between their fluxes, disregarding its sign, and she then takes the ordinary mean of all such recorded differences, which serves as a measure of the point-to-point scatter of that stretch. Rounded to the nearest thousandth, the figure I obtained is 0.039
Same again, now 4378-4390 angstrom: 0.038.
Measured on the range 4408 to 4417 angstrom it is 0.078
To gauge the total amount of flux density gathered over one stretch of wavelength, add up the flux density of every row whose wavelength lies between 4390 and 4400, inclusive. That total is 3.5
